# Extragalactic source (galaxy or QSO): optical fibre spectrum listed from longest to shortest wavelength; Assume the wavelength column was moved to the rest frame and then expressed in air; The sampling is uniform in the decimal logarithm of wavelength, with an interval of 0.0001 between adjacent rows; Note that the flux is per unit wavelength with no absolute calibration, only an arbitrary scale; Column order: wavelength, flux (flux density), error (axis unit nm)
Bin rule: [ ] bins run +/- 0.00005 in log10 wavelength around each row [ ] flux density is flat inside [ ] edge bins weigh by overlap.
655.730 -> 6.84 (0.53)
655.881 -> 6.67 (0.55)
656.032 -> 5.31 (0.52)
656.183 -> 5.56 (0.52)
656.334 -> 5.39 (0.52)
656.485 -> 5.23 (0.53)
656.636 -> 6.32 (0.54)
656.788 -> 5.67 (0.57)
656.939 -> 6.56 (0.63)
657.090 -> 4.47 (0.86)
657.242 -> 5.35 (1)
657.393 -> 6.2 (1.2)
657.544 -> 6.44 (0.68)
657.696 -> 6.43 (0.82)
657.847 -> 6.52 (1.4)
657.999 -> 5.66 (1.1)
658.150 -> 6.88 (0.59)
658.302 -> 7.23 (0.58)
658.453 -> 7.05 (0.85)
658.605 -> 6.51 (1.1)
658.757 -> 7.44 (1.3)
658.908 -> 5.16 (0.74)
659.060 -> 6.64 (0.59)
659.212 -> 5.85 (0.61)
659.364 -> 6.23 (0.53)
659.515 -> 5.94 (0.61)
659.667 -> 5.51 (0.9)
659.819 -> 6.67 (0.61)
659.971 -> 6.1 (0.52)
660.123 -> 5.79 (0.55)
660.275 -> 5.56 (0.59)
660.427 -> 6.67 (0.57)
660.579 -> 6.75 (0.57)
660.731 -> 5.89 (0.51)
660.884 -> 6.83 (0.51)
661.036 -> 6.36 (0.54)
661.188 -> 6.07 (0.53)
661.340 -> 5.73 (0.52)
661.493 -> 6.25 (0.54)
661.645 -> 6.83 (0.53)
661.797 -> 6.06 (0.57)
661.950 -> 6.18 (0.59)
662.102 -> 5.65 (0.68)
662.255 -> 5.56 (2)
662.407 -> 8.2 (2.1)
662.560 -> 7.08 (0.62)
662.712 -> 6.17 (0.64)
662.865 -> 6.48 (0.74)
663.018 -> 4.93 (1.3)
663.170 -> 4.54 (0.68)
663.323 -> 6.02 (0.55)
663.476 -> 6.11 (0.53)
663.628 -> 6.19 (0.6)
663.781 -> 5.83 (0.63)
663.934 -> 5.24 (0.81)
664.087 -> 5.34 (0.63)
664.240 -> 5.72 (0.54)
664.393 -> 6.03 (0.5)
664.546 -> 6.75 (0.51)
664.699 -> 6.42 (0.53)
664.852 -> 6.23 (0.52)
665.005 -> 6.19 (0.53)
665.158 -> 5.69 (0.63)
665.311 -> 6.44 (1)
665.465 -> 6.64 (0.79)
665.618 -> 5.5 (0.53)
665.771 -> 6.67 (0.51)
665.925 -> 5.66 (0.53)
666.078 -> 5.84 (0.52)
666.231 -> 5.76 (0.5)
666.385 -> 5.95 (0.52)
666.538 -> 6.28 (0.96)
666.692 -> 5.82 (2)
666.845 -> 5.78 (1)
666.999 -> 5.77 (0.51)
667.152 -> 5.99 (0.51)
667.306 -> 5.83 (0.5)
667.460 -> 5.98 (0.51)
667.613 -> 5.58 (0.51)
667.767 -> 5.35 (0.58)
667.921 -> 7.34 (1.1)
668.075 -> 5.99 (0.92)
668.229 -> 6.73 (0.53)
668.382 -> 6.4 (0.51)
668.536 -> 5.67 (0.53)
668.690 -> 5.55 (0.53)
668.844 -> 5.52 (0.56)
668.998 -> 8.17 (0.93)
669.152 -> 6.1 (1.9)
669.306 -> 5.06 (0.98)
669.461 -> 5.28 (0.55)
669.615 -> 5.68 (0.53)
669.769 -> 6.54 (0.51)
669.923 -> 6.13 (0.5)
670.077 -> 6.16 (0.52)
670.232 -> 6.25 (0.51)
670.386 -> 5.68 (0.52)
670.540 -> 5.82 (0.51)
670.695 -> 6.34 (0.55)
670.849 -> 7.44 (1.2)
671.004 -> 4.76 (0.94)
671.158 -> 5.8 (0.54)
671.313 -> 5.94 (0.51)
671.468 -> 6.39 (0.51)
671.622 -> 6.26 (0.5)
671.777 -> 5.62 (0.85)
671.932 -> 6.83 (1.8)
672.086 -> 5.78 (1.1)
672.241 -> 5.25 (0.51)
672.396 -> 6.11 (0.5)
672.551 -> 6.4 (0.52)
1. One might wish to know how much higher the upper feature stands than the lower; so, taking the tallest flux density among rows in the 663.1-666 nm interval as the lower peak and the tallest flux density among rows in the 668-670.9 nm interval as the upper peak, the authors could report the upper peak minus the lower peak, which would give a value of 1.4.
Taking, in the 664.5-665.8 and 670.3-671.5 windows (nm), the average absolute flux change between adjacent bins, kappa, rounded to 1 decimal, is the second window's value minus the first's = 0.3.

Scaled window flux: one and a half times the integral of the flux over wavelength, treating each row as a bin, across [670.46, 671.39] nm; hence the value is 8.4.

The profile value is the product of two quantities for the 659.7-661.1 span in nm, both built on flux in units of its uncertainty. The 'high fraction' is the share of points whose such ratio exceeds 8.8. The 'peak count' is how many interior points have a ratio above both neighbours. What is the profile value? 3.0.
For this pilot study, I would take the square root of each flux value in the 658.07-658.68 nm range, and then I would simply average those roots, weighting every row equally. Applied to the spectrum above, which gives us 2.63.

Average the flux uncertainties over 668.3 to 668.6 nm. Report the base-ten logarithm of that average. -0.28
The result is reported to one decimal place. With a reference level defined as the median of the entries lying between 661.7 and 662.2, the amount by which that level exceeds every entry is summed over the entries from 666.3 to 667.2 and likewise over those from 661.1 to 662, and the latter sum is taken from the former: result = 1.5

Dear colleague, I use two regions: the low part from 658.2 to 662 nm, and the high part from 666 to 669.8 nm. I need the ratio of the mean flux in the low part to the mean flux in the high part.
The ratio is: 1.05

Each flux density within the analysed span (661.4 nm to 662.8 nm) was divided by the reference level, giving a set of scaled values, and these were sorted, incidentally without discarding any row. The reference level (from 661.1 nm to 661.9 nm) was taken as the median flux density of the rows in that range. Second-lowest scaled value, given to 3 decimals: 0.931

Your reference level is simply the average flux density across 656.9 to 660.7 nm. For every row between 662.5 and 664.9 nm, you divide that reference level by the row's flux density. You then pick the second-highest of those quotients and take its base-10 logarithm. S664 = 0.101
